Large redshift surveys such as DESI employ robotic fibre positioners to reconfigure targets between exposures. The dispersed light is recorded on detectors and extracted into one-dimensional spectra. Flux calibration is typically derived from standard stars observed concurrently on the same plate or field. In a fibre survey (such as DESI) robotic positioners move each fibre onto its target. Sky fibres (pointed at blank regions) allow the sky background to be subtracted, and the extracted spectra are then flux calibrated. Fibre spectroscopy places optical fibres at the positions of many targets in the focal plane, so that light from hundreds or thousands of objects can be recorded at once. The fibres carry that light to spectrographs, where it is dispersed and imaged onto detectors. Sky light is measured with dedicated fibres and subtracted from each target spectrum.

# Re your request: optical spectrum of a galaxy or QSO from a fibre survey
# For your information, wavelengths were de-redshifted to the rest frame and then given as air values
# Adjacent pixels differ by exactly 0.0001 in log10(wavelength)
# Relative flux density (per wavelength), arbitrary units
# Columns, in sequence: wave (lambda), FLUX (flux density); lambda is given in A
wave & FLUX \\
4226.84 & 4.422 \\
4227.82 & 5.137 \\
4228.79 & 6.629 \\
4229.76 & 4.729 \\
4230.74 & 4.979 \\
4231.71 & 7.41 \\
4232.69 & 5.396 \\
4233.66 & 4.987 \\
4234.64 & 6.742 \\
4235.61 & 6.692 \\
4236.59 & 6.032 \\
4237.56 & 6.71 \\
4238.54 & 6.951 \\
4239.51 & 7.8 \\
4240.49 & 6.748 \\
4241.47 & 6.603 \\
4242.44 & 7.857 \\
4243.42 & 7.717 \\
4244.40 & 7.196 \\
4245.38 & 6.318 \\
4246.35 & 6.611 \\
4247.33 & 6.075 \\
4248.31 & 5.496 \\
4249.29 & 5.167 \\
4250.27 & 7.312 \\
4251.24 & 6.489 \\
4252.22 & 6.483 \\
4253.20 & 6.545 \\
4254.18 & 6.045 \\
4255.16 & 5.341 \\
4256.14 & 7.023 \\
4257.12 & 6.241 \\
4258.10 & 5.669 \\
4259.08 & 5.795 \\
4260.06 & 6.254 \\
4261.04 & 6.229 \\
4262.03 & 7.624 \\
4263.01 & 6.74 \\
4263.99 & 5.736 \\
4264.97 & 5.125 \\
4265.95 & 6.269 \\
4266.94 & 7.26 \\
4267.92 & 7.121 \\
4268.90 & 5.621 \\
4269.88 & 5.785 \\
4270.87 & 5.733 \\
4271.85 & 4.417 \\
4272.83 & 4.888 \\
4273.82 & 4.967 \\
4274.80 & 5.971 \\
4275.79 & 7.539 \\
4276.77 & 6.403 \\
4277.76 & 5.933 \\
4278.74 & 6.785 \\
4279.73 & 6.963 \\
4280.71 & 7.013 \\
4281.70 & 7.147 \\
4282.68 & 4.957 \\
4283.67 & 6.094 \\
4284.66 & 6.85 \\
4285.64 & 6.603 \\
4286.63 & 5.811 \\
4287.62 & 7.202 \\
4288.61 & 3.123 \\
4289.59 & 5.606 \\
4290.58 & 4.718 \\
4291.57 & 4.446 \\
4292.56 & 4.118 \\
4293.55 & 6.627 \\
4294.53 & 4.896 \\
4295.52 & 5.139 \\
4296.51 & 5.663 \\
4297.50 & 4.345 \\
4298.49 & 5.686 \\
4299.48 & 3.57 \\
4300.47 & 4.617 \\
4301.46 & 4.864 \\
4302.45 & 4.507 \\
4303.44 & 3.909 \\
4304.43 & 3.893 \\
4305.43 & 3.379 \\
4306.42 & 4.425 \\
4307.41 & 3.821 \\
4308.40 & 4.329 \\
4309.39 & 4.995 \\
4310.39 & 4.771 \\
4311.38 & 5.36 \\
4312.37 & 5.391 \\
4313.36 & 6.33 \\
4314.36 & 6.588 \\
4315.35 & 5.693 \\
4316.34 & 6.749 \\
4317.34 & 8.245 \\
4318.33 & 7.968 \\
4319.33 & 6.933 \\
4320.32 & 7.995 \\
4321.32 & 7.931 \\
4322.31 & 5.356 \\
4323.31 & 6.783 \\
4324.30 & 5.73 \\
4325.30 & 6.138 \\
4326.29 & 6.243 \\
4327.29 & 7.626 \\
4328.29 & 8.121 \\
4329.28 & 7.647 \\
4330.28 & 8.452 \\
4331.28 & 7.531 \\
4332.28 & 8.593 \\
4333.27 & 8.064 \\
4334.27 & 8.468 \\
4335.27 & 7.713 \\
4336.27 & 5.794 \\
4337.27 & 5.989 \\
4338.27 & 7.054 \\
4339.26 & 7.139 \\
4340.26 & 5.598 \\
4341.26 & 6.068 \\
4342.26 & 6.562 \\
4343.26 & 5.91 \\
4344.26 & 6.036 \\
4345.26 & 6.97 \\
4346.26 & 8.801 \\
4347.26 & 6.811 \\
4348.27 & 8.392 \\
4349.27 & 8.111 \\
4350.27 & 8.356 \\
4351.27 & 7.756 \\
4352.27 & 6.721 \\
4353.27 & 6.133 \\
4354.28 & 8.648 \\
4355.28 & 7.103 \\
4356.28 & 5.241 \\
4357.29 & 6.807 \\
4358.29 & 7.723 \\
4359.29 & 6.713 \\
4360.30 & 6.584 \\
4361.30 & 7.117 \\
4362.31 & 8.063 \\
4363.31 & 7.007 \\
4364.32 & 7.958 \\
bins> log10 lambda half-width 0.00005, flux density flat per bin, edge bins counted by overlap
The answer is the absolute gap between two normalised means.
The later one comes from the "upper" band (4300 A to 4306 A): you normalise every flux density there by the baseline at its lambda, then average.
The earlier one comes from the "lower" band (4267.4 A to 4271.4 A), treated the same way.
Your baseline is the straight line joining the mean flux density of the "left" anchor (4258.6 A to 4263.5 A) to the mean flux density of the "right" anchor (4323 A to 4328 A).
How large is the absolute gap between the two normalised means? 0.29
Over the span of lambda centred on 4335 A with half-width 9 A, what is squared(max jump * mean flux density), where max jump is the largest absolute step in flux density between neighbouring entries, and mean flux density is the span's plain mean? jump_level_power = 188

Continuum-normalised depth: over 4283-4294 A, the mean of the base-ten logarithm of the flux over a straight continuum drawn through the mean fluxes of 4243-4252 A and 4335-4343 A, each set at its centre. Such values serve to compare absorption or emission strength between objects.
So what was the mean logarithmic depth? -0.08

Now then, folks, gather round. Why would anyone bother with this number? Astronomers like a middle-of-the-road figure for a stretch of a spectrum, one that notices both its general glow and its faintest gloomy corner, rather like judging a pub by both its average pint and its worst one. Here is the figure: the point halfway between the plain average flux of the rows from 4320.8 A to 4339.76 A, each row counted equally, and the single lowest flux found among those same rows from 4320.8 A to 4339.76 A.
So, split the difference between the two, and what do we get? 6.3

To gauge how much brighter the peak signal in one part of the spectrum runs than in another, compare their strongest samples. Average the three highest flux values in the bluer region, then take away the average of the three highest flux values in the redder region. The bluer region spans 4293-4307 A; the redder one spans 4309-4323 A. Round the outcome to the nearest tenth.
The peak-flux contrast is -2.1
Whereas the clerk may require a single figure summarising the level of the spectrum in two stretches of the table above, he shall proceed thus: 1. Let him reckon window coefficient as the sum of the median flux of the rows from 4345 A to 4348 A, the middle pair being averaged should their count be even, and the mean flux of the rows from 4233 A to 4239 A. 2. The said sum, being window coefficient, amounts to 13.3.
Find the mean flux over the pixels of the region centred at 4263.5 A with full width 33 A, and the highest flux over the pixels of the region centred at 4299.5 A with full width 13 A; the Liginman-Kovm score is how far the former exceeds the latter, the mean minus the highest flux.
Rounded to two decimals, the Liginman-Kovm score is -0.48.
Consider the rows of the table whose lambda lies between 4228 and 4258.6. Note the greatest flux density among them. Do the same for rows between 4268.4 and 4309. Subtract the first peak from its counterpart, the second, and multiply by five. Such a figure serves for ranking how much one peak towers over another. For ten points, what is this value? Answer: -1.6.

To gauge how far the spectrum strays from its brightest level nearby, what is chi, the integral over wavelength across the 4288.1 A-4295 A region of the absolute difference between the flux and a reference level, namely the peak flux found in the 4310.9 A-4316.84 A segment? 13.5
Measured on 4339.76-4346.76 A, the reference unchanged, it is 5.8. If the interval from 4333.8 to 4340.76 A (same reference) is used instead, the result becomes 6.2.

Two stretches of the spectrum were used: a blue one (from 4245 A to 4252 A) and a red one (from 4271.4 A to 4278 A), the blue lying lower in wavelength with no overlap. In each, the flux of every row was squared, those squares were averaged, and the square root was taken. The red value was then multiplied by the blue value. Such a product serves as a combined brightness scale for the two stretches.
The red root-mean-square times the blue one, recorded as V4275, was 36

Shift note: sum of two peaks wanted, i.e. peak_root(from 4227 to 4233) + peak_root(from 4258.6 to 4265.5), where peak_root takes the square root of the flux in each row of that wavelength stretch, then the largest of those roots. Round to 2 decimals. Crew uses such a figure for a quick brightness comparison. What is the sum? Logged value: 5.48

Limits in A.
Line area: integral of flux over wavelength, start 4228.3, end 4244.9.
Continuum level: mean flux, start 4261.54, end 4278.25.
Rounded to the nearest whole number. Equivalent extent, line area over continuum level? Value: 18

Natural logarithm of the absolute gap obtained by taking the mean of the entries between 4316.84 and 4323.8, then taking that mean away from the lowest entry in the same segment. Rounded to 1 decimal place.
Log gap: 0.7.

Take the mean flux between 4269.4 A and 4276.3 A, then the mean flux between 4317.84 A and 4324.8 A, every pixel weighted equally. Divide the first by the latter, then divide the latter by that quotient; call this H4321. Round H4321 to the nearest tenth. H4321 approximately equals 8.6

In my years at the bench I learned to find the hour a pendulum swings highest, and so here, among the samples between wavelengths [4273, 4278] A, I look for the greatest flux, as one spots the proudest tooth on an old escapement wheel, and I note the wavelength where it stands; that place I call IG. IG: 4275.79 A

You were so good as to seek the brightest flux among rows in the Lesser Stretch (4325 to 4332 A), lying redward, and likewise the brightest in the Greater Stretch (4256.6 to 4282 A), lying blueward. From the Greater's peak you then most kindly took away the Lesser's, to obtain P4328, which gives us -0.8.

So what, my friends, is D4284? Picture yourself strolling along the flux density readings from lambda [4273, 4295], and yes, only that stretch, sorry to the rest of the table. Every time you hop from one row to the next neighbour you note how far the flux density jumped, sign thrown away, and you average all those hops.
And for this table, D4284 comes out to 1.15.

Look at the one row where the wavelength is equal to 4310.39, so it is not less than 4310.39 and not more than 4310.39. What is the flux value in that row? 4.771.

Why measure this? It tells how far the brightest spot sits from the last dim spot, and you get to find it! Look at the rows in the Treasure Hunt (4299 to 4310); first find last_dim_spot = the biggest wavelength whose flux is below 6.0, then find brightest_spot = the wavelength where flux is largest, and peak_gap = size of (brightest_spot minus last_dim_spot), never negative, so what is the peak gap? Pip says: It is 0.0 A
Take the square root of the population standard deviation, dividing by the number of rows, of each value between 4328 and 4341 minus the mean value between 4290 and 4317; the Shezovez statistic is 1.00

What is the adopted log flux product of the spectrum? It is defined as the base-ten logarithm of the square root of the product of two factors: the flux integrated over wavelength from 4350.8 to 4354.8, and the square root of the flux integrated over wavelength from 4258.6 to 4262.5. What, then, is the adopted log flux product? 1.08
